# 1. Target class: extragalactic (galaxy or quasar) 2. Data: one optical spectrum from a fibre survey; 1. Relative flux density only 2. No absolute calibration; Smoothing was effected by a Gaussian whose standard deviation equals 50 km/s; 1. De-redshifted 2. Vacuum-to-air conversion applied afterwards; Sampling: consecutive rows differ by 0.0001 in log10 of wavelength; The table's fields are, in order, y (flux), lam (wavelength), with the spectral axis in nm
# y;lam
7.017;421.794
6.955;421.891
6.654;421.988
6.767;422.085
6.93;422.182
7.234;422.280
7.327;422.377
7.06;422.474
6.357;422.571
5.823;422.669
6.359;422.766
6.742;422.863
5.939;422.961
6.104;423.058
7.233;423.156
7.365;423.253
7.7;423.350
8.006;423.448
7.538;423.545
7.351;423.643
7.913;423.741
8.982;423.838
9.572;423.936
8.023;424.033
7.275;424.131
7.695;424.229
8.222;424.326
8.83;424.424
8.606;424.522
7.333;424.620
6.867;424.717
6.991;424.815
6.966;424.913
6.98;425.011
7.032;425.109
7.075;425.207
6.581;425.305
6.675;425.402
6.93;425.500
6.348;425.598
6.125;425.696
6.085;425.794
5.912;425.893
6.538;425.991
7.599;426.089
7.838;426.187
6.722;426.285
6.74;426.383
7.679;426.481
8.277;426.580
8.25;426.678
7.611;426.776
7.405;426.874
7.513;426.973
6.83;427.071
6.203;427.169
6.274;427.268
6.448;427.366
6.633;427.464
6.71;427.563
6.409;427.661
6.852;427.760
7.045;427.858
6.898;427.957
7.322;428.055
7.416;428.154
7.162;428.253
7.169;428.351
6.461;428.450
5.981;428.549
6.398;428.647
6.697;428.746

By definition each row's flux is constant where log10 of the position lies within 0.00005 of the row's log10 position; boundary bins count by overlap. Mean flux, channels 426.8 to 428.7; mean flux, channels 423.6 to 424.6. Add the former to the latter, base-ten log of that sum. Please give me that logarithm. 1.18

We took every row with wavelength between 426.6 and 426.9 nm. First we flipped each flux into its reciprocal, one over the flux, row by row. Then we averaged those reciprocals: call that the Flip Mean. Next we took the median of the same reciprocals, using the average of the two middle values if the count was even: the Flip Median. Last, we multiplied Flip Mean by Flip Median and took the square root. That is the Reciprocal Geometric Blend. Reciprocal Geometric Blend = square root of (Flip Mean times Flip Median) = 0.130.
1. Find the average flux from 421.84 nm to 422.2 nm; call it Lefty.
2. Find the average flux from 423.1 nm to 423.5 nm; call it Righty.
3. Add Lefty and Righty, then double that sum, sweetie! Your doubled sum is 28.8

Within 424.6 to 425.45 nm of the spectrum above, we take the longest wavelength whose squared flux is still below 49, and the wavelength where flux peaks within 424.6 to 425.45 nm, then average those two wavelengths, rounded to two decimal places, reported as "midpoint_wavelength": 425.01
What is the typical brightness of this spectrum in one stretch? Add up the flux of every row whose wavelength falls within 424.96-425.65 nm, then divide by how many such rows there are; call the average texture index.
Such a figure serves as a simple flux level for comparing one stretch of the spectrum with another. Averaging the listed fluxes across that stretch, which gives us 6.80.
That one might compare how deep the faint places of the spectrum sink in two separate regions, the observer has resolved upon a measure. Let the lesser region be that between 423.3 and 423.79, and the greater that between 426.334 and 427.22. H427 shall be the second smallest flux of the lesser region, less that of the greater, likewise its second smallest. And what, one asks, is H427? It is 0.80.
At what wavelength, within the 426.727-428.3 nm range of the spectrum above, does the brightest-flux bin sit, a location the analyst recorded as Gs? 426.776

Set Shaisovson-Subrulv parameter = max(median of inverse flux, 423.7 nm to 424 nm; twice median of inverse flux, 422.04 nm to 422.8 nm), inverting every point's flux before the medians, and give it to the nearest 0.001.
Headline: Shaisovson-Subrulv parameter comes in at 0.292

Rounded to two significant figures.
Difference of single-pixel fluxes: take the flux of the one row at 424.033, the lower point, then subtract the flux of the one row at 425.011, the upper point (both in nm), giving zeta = 1.0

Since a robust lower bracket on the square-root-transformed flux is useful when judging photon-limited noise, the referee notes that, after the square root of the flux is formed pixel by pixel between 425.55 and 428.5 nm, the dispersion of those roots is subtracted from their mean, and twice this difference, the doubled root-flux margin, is 5.03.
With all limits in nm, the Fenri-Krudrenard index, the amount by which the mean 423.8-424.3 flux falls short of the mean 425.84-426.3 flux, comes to -1.4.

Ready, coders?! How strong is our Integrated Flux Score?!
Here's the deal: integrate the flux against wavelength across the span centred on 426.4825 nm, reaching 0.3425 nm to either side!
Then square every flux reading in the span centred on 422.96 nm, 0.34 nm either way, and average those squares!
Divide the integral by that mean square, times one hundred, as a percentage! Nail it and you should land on 12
